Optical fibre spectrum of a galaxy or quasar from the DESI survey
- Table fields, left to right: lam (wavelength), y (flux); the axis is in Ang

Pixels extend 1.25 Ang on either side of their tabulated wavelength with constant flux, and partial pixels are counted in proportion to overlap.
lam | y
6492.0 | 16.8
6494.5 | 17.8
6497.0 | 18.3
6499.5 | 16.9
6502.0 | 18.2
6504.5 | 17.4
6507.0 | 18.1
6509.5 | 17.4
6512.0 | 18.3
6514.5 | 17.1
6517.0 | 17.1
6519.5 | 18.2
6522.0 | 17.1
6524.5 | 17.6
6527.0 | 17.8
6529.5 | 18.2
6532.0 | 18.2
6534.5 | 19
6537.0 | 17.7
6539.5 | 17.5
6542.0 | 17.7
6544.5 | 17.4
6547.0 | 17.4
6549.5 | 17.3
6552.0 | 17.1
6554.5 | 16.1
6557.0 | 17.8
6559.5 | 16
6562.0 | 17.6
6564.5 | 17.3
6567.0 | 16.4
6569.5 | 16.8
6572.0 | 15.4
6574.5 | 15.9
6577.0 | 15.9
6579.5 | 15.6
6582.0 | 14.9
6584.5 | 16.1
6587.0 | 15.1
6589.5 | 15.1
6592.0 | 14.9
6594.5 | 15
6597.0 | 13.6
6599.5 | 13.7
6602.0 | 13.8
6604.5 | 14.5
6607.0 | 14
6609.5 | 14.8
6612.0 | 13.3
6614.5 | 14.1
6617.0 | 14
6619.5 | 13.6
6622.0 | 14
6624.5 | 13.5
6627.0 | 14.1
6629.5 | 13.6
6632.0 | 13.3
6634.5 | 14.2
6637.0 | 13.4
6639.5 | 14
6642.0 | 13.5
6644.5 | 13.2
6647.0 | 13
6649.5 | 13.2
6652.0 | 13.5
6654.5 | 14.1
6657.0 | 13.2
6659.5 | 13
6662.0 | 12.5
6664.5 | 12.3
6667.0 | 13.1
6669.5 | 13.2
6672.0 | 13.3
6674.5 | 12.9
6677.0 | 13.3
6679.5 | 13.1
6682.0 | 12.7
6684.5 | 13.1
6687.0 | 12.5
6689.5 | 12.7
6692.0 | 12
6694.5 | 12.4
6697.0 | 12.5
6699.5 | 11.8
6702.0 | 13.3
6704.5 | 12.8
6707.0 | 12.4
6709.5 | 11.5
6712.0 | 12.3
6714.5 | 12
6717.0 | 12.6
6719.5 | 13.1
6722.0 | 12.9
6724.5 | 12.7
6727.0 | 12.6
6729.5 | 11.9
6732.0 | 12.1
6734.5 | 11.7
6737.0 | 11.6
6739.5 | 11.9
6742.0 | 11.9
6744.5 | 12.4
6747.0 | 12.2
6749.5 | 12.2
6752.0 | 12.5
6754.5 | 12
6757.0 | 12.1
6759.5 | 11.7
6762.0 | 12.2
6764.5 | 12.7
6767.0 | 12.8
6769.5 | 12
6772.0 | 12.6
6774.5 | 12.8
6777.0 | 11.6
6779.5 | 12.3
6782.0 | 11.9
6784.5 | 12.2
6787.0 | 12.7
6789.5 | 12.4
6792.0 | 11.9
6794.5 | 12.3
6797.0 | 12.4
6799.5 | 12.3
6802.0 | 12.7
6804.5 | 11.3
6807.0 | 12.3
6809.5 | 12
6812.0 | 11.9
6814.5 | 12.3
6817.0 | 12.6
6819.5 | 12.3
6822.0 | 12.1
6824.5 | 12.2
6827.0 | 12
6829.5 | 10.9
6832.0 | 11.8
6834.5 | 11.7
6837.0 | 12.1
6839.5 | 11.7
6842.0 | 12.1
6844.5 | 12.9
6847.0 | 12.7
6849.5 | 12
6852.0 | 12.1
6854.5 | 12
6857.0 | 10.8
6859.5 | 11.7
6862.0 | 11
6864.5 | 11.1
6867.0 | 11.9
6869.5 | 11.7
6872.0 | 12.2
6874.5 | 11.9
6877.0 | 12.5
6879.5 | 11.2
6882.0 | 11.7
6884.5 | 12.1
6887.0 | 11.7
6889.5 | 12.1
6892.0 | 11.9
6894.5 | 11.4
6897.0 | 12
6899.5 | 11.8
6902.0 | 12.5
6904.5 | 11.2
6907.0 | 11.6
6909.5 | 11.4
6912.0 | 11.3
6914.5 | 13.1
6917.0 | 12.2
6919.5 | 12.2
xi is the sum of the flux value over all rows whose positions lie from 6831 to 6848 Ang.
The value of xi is 85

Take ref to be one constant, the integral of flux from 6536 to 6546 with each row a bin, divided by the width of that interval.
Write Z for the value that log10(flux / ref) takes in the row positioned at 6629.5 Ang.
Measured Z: -0.111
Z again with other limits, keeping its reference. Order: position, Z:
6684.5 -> -0.127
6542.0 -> 0.003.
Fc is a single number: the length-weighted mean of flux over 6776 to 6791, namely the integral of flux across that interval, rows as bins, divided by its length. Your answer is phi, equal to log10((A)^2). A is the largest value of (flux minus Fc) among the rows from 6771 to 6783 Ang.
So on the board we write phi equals -0.4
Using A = 1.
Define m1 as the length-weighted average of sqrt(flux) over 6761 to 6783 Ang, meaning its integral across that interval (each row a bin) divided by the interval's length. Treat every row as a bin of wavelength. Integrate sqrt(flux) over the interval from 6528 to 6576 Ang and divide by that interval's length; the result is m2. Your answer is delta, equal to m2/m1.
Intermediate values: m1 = 3.51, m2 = 4.15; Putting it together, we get 1.18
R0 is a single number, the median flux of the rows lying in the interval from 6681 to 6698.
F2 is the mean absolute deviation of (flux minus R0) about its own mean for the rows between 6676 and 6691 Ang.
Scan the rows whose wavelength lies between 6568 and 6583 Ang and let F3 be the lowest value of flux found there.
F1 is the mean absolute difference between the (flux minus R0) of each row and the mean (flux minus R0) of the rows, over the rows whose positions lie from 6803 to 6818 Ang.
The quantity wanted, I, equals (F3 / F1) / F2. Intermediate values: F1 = 0.333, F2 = 0.27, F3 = 14.9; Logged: 168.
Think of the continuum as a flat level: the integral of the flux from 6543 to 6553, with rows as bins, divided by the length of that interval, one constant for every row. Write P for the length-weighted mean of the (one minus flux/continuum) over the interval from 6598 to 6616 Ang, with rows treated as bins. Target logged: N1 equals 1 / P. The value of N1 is 5.3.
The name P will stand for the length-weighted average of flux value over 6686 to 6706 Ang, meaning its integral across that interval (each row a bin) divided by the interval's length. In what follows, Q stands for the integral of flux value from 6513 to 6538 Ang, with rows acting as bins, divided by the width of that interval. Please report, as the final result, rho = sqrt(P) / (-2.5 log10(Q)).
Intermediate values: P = 12.5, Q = 17.8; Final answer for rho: -1.13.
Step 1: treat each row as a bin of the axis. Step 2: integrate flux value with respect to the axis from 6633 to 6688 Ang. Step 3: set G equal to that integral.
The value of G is 726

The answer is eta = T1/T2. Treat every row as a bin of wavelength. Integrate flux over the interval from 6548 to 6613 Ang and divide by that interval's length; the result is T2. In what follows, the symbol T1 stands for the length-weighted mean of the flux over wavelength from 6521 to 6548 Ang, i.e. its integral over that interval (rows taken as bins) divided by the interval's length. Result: 1.14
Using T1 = 17.8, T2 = 15.6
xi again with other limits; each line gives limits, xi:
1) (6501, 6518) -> 124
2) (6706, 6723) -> 87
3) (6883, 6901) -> 83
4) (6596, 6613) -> 98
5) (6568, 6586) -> 111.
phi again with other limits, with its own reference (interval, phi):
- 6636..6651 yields 0.5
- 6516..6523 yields 1.6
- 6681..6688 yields -0.1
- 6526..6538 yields 1.7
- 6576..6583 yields 1.1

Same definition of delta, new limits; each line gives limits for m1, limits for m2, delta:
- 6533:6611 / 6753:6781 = 0.87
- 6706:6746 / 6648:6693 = 1.03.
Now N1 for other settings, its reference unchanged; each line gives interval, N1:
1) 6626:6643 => 4.8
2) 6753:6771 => 3.4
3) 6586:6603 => 6.1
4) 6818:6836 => 3.2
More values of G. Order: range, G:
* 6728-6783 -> 668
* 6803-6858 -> 660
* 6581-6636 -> 783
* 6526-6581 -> 940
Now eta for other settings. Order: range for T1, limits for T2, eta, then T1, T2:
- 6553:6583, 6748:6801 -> 1.33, 16.3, 12.3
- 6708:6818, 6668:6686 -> 0.94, 12.2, 13.1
